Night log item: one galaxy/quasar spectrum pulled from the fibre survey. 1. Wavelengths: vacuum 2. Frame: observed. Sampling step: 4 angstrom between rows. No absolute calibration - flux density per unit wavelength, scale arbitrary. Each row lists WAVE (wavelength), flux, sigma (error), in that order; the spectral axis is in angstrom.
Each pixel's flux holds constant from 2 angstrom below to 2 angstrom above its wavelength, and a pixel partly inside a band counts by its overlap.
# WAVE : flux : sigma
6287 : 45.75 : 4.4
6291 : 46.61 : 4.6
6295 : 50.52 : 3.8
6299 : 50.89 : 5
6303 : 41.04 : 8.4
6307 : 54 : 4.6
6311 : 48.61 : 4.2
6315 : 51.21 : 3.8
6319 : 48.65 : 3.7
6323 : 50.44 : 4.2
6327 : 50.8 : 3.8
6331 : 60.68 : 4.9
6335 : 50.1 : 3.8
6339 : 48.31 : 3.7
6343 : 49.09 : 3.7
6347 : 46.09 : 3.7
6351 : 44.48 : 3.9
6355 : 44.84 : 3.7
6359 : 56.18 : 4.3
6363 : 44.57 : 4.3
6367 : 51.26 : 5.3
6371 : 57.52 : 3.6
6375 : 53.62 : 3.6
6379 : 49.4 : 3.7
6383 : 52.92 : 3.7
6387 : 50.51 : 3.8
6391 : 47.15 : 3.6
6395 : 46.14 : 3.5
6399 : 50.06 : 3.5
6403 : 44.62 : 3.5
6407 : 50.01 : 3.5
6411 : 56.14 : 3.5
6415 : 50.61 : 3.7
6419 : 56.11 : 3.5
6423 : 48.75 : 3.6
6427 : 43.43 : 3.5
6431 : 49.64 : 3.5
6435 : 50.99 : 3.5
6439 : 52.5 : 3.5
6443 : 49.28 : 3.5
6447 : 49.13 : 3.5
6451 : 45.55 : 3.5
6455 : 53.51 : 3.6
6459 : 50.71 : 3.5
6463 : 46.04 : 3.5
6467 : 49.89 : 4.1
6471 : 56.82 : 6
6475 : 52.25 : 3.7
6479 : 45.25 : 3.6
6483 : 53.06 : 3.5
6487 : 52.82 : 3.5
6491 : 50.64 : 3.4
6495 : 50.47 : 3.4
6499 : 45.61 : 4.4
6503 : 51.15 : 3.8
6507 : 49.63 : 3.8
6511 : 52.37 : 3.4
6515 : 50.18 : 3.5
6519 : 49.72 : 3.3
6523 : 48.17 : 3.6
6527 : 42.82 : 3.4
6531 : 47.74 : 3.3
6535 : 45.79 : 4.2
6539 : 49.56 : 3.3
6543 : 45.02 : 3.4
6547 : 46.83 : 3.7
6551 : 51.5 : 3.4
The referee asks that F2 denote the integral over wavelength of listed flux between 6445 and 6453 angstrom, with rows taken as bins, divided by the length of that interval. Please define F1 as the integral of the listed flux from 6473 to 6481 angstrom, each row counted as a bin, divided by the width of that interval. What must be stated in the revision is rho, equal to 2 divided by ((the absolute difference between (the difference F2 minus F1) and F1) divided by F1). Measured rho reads 1.94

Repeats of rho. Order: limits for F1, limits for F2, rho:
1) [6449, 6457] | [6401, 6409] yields 1.91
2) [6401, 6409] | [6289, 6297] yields 2.05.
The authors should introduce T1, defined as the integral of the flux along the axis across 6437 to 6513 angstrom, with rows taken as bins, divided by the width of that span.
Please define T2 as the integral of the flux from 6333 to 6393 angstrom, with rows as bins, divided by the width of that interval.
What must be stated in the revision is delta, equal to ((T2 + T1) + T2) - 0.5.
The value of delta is 149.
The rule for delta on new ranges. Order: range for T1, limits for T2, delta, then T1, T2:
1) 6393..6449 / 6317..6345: 152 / 49.8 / 51.2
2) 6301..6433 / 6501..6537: 147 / 49.9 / 48.6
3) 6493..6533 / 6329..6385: 150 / 48.8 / 50.6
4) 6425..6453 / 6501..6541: 146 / 48.6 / 48.7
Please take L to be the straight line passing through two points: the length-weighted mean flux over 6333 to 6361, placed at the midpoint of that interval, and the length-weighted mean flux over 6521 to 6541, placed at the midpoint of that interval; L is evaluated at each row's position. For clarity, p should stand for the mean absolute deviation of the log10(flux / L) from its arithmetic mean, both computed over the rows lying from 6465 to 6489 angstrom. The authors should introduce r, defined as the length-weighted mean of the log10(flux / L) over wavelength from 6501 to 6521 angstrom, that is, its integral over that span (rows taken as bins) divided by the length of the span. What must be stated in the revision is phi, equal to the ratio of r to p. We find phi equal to 1.3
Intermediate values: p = 0.024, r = 0.032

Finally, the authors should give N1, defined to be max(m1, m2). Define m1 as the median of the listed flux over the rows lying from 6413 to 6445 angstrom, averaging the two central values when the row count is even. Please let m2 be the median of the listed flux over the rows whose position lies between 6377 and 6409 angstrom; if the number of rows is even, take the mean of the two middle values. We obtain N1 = 50.1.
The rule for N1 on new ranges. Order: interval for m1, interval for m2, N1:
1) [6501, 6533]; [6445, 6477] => 50.3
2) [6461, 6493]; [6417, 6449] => 51.4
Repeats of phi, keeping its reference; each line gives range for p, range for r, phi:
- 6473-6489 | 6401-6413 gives 0.8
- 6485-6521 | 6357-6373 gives 3.0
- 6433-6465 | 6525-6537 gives -0.7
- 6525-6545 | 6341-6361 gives -0.2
